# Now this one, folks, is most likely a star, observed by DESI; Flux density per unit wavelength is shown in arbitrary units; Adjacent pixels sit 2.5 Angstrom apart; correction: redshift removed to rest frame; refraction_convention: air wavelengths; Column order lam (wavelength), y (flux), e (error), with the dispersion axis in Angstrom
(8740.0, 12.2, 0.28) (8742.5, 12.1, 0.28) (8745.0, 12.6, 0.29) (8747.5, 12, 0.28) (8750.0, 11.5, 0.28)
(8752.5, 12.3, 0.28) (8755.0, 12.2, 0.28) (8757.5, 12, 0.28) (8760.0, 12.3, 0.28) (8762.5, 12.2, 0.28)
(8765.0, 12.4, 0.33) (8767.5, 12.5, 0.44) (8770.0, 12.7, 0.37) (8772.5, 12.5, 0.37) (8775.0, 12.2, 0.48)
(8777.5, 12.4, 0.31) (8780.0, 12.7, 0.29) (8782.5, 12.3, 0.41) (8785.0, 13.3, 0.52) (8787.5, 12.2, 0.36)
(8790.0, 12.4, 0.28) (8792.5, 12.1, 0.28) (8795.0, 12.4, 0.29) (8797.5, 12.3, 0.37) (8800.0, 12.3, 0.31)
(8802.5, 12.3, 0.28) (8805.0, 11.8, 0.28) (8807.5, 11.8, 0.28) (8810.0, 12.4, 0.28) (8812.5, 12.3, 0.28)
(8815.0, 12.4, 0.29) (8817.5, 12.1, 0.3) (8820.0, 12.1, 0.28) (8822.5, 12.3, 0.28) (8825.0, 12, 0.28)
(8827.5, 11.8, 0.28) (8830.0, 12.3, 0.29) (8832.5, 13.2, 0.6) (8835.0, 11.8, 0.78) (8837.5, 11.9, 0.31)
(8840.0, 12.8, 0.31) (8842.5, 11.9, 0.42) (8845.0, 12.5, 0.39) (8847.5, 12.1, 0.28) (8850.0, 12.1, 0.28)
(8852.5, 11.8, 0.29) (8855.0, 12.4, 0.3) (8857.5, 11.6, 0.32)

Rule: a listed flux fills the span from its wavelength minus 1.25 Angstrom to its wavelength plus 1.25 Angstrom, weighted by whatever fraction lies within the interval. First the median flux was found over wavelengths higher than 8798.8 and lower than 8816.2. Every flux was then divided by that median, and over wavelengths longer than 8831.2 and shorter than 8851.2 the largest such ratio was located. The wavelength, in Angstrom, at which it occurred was 8832.5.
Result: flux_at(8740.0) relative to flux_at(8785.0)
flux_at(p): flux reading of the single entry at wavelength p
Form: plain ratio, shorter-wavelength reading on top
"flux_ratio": 0.92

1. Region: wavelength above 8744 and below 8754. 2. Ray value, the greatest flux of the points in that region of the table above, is 12.6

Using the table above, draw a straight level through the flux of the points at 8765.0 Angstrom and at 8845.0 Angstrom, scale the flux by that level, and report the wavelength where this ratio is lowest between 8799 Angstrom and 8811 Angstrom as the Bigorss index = 8807.5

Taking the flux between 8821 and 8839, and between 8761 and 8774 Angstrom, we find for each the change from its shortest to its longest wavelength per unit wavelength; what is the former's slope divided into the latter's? -1.1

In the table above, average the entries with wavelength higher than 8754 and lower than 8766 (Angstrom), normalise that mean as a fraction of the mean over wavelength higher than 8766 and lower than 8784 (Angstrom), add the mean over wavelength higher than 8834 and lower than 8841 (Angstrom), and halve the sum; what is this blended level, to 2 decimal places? 6.57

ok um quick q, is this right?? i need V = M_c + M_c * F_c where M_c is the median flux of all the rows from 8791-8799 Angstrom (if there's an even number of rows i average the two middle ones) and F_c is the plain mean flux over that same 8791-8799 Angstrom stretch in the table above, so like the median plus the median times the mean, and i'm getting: 163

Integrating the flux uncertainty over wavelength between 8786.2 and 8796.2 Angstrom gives 3.0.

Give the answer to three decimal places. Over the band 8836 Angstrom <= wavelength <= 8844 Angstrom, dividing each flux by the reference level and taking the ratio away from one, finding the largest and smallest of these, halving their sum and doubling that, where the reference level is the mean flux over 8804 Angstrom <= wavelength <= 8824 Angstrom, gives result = -0.033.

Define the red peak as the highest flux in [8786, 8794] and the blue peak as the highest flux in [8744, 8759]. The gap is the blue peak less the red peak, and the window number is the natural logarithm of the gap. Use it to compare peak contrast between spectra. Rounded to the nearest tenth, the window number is -1.6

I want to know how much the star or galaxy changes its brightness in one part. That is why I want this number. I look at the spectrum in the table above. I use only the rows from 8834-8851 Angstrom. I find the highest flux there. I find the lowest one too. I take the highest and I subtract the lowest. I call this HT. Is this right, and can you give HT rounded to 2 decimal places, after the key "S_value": 1.00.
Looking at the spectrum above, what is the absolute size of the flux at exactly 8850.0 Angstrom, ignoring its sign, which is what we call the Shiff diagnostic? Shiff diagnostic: 12.1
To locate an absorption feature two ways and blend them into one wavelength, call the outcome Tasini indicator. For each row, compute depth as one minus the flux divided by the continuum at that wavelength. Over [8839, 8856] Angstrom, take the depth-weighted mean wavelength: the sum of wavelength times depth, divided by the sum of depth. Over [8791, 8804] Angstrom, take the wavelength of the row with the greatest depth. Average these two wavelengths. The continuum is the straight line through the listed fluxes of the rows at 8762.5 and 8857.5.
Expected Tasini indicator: 8819.6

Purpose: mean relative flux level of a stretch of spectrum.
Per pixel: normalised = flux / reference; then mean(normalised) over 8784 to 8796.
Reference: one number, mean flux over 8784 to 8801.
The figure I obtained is 1.00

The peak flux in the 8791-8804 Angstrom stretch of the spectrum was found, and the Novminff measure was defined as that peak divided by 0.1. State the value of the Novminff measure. 124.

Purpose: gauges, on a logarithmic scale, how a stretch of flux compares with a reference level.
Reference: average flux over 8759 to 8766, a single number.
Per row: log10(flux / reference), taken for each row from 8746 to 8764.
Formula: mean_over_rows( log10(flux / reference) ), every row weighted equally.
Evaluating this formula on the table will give -0.008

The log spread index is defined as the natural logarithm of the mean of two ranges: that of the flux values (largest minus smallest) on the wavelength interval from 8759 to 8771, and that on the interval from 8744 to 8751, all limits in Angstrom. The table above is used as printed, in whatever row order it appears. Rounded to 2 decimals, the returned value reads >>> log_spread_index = -0.22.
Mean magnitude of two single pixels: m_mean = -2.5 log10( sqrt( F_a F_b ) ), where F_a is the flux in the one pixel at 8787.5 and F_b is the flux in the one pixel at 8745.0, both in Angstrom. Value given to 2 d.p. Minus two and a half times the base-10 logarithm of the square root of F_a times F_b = -2.73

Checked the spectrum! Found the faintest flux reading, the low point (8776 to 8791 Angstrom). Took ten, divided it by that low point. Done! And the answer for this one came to 0.820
